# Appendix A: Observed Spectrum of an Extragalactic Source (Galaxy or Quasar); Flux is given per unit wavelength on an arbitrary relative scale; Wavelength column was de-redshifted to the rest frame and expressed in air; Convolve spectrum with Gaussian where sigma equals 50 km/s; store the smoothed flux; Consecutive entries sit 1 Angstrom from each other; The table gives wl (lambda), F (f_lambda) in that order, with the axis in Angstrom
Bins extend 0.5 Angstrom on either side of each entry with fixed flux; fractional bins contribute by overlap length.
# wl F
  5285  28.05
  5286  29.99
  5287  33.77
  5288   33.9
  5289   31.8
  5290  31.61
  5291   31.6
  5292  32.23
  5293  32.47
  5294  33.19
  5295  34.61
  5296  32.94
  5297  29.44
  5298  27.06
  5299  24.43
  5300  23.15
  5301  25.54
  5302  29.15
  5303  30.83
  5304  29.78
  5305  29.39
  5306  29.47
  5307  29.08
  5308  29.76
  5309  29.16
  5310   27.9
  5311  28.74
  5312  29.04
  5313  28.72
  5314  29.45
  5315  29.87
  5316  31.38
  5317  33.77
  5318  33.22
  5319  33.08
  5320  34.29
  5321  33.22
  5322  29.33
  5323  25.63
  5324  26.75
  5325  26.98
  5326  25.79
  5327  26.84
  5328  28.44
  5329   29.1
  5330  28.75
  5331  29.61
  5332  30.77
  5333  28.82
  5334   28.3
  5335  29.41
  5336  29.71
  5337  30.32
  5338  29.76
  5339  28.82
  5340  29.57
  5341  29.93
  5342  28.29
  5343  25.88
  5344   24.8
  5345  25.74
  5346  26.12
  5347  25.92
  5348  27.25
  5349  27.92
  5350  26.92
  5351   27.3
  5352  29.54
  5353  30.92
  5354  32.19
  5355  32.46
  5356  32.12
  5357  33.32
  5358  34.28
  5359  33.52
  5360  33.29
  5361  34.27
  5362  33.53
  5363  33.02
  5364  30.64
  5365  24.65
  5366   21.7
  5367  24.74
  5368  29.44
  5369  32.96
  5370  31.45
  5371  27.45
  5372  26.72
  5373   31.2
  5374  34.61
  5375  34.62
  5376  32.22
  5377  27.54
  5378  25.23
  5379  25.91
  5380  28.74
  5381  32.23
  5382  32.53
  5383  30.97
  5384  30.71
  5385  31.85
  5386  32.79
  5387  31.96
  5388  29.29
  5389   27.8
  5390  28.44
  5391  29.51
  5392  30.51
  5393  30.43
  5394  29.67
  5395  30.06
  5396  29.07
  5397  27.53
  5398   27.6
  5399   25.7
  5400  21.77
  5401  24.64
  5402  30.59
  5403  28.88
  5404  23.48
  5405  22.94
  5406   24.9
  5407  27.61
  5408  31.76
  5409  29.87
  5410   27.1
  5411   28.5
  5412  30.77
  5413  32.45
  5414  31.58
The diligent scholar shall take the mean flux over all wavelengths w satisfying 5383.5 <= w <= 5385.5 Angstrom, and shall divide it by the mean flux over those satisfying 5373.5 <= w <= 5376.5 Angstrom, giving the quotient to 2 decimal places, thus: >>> 0.92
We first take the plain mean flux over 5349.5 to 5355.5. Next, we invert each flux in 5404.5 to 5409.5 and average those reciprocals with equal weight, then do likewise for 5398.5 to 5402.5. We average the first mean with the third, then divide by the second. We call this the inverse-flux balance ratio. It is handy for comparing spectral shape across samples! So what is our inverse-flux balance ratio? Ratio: 405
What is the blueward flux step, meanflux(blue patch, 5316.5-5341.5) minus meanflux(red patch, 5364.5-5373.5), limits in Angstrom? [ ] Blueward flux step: 1.8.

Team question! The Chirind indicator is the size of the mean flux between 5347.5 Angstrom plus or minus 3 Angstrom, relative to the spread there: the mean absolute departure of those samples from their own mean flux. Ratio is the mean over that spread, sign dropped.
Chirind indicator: 37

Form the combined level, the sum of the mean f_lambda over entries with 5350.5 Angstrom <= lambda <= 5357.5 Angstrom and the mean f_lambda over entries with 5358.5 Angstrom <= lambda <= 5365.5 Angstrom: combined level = 63.0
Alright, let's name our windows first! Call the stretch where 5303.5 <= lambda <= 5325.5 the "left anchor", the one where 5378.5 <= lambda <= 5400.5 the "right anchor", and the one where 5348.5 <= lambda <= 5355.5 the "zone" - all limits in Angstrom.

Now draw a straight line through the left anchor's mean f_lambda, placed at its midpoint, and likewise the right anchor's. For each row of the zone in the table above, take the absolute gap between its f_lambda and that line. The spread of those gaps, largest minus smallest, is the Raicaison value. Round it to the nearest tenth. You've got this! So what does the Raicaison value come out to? 2.8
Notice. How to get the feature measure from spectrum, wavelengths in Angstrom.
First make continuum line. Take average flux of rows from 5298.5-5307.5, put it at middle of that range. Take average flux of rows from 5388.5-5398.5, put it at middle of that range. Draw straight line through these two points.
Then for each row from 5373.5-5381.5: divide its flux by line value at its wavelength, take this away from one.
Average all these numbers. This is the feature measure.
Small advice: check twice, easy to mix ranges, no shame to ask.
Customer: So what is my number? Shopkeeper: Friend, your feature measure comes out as -0.04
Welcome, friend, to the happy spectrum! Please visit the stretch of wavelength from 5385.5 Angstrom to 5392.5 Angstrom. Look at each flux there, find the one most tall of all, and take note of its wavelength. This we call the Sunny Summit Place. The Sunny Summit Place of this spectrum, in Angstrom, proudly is 5386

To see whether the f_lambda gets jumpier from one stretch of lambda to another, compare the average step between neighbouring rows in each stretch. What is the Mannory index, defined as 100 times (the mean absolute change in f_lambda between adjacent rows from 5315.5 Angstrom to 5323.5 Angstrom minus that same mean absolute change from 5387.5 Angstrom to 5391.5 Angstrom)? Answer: 78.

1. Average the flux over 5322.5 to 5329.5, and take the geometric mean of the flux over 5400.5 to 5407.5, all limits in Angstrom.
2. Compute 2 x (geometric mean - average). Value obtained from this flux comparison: -2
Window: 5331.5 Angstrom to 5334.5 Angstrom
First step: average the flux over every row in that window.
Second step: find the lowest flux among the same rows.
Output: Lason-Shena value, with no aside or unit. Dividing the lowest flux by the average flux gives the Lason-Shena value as 0.966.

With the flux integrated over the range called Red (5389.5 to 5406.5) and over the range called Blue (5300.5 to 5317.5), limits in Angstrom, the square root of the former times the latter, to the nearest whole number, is 483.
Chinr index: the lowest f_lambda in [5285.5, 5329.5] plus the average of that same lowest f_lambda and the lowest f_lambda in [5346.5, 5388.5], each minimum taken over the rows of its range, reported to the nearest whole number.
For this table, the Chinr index 46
